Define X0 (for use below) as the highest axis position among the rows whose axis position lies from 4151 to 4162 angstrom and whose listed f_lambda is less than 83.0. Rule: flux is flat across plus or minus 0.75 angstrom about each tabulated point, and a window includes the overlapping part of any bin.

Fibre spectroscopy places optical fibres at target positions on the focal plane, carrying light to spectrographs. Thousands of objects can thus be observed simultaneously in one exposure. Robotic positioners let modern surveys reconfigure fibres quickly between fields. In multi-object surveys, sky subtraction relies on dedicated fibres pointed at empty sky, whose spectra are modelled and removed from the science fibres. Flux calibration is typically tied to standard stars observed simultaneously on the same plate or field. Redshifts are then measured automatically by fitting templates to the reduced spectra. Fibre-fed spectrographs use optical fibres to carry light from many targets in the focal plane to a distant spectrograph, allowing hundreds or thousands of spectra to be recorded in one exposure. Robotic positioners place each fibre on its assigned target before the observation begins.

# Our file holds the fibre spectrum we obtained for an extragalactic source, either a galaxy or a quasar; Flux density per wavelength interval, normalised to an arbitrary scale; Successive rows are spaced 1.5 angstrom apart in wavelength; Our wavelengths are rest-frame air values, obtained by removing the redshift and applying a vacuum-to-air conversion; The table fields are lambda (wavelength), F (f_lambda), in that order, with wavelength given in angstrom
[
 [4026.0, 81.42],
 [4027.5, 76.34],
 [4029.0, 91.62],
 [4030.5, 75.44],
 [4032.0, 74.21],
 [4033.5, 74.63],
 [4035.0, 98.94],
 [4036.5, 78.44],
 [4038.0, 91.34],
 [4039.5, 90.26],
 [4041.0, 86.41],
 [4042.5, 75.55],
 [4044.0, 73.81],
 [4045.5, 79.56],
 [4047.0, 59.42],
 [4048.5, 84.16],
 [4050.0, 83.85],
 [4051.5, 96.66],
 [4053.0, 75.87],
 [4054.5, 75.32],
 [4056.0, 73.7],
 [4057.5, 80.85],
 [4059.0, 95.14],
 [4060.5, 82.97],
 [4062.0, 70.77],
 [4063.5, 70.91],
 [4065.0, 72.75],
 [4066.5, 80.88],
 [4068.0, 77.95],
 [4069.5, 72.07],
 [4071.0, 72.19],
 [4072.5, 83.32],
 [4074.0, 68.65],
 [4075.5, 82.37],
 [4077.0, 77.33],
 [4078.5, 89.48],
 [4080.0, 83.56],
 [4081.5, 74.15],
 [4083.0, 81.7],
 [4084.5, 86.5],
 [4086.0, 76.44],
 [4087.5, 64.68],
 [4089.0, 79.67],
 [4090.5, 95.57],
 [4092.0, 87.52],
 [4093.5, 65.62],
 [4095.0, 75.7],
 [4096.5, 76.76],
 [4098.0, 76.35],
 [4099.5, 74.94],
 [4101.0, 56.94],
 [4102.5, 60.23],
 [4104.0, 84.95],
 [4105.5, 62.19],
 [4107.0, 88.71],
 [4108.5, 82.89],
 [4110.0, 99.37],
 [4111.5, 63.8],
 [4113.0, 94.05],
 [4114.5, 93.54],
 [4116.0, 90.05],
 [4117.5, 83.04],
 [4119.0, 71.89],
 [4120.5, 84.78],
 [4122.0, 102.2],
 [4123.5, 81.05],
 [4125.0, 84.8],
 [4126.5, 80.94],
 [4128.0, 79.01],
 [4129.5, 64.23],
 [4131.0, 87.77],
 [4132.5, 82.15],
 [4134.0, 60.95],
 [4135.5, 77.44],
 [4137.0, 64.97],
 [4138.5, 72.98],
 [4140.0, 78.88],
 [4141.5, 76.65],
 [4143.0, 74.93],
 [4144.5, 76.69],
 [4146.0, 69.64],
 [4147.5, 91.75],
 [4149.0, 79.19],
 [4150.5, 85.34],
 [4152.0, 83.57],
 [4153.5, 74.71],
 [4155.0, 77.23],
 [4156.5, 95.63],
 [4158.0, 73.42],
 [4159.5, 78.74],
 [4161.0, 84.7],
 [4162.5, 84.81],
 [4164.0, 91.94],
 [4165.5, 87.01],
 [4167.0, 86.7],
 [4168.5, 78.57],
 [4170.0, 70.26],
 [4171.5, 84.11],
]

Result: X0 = 4159.5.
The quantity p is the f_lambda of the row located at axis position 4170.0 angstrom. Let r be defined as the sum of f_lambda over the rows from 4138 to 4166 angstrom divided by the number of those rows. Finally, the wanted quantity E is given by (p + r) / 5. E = 30.2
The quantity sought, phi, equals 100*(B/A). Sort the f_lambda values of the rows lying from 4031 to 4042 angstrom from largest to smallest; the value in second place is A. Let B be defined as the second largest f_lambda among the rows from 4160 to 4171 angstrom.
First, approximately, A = 91.34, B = 87.01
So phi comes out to 95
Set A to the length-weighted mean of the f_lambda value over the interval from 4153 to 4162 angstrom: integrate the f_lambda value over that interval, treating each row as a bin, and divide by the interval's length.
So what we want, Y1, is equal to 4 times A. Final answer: 324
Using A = 81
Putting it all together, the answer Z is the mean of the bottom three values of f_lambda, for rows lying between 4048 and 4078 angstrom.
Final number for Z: 70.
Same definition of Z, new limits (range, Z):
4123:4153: 63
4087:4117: 60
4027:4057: 69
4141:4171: 71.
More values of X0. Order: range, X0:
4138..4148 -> 4146.0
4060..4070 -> 4069.5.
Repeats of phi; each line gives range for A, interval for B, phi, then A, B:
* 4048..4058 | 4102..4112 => 105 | 84.16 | 88.71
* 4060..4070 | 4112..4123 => 116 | 80.88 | 94.05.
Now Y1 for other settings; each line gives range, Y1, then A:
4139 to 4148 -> 310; 78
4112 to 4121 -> 343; 86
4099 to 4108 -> 286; 72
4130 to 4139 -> 297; 74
